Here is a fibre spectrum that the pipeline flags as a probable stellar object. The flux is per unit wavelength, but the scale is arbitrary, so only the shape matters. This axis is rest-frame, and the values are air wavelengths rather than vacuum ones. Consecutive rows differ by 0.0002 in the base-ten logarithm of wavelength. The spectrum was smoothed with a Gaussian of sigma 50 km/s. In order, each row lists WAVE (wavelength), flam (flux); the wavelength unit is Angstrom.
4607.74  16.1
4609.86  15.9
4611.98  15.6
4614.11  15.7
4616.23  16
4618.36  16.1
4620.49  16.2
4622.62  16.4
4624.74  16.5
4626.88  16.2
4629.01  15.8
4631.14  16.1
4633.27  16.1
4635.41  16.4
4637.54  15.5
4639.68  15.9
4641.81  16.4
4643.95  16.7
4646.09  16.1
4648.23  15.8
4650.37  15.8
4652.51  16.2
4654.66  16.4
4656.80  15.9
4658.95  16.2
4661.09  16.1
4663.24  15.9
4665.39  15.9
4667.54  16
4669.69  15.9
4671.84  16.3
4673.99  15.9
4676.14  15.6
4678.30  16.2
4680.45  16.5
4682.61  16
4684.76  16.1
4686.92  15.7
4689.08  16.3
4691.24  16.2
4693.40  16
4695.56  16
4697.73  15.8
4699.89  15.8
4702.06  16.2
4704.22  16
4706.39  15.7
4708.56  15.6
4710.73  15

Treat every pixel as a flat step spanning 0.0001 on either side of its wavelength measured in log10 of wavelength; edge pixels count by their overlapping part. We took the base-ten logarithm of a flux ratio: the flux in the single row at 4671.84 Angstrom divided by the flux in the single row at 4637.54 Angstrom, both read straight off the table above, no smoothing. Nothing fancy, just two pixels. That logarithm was 0.022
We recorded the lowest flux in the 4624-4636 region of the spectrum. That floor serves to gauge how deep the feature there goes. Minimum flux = 15.8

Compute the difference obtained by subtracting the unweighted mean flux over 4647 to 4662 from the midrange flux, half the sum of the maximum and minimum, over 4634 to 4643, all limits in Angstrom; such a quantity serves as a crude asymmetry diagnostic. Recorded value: -0.11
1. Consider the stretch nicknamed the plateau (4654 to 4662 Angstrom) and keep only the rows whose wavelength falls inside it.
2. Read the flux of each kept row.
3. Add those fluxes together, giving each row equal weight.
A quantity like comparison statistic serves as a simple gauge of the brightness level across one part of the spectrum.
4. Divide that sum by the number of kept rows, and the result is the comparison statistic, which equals 16.15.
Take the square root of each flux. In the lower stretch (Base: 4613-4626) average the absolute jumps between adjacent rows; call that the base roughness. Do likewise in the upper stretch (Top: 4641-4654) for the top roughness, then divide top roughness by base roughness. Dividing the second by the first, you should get 1.99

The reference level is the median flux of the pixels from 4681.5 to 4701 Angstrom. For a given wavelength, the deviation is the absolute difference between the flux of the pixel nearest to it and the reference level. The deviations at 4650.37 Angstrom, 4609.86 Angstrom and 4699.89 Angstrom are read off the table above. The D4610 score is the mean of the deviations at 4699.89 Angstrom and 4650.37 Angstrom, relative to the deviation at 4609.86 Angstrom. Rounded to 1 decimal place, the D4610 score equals 2.0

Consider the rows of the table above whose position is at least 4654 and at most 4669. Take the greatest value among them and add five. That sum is 21.4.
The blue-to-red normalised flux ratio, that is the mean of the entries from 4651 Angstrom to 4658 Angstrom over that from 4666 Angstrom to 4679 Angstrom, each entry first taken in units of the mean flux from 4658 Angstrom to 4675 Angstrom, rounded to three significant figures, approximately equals 1.01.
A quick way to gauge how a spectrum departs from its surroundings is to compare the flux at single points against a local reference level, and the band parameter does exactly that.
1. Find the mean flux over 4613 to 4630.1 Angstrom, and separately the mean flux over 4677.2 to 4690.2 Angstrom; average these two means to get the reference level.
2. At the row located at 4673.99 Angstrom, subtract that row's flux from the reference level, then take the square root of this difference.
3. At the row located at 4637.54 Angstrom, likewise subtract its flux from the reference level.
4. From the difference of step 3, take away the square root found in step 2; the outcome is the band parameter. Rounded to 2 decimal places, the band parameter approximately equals 0.15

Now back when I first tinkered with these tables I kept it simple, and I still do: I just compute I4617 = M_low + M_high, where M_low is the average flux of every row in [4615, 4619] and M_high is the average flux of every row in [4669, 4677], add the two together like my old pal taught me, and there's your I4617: 31.98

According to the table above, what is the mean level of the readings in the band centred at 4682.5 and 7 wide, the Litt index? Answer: 16.20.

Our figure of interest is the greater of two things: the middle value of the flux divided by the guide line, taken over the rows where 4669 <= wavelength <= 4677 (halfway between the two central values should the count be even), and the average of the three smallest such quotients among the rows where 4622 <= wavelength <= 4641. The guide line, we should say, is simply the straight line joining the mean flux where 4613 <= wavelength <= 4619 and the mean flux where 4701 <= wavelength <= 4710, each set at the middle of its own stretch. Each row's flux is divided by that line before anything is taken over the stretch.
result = 1.00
